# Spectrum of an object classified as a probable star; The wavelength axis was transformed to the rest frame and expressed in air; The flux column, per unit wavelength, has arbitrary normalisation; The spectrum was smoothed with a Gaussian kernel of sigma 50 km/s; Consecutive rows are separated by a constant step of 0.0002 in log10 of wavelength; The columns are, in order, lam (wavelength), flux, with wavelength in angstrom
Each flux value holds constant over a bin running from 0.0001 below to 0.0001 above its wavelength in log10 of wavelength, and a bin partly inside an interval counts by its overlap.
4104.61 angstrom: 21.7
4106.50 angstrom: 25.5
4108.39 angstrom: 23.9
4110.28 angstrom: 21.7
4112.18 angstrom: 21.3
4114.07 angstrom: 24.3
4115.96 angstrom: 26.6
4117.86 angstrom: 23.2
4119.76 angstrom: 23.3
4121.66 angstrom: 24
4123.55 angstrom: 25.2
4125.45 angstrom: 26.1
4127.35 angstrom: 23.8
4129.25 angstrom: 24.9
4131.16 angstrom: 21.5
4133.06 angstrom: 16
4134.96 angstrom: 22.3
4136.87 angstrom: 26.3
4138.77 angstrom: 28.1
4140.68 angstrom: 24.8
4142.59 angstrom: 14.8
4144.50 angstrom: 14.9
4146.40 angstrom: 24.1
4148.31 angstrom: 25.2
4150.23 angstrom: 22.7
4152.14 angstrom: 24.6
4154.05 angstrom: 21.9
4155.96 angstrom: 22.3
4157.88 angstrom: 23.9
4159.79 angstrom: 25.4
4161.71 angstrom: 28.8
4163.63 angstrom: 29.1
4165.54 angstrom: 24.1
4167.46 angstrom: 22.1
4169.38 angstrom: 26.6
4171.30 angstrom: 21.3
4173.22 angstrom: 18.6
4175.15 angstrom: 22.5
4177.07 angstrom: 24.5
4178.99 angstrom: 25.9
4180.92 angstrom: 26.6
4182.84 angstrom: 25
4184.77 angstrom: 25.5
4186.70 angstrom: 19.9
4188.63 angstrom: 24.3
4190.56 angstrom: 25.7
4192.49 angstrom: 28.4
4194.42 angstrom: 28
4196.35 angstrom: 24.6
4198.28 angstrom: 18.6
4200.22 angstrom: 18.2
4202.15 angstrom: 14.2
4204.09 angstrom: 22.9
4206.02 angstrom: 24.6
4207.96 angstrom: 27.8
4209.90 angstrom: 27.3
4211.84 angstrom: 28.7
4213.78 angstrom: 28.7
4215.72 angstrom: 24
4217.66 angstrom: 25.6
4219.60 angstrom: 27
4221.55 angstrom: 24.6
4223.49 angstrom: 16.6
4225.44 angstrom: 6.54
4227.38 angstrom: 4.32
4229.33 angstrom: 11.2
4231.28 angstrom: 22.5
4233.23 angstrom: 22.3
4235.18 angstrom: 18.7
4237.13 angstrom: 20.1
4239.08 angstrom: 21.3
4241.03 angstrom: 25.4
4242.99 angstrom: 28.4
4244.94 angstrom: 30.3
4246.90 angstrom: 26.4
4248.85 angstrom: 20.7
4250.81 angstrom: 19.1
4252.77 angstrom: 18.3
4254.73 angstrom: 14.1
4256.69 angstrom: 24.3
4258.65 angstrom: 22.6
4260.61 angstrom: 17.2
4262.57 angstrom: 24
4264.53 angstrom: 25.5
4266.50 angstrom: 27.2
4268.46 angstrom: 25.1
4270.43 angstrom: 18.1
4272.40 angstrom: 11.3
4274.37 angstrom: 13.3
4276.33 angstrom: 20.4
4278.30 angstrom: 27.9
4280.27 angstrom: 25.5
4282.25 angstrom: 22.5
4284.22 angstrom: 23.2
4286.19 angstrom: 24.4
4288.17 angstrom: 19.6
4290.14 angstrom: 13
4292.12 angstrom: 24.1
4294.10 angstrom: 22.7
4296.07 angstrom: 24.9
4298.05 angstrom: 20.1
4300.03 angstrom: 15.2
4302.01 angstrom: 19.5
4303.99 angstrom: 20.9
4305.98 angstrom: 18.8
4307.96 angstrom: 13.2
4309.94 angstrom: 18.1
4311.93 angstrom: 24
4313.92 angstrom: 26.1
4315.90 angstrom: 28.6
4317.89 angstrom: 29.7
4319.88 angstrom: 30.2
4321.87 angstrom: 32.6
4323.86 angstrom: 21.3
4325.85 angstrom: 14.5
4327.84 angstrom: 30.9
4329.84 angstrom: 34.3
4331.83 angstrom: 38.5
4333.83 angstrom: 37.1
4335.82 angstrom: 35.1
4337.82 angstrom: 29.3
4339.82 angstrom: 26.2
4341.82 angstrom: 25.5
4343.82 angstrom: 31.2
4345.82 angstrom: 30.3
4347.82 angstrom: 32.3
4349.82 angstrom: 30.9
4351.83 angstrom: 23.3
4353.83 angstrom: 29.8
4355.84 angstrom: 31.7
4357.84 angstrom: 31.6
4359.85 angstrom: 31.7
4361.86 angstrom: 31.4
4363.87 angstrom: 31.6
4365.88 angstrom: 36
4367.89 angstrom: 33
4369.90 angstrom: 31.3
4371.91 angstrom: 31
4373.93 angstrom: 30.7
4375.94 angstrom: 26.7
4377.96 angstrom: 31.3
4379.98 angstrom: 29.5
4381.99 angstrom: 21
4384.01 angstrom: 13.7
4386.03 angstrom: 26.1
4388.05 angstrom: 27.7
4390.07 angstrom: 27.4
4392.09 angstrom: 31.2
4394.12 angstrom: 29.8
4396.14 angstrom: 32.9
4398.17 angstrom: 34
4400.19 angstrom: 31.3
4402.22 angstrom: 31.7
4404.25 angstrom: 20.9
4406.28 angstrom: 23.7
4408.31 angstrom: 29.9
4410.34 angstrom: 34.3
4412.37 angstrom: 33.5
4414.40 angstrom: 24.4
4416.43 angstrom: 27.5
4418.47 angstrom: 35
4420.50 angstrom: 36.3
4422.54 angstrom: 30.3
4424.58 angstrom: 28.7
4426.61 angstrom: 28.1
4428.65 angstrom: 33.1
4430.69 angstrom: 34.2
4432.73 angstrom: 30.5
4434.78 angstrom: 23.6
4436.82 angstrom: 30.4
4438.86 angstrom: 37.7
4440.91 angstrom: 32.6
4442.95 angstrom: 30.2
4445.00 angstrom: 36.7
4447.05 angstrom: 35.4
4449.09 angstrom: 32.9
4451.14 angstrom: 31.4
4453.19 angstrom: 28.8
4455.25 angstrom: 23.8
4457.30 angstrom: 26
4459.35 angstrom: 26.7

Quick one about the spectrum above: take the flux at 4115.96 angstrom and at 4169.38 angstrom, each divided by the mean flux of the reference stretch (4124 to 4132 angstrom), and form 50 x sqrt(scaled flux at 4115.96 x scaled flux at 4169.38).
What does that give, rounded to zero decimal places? 55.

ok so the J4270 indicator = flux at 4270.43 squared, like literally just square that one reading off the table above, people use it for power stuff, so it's 328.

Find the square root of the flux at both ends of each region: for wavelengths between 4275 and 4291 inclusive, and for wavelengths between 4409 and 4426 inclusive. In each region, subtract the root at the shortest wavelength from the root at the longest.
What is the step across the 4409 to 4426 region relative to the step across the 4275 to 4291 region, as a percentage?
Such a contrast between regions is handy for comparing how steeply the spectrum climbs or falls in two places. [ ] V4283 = 55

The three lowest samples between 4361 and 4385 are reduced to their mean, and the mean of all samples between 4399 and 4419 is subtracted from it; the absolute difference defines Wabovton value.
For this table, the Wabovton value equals 9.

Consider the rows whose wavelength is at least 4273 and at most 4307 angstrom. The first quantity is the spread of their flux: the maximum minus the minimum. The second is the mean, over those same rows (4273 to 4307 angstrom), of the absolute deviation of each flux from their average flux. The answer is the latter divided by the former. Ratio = 0.218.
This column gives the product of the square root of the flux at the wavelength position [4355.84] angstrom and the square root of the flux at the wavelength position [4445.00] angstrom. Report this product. 34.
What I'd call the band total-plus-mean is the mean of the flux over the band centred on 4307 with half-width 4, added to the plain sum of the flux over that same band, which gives 89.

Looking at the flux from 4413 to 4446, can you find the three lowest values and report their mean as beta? 25.2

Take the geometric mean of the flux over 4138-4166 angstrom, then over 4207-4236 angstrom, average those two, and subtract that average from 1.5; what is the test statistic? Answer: -19.5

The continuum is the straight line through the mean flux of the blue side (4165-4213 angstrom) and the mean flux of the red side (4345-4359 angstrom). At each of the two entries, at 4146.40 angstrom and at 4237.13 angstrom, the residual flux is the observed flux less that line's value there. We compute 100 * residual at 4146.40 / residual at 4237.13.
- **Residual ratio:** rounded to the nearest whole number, -33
